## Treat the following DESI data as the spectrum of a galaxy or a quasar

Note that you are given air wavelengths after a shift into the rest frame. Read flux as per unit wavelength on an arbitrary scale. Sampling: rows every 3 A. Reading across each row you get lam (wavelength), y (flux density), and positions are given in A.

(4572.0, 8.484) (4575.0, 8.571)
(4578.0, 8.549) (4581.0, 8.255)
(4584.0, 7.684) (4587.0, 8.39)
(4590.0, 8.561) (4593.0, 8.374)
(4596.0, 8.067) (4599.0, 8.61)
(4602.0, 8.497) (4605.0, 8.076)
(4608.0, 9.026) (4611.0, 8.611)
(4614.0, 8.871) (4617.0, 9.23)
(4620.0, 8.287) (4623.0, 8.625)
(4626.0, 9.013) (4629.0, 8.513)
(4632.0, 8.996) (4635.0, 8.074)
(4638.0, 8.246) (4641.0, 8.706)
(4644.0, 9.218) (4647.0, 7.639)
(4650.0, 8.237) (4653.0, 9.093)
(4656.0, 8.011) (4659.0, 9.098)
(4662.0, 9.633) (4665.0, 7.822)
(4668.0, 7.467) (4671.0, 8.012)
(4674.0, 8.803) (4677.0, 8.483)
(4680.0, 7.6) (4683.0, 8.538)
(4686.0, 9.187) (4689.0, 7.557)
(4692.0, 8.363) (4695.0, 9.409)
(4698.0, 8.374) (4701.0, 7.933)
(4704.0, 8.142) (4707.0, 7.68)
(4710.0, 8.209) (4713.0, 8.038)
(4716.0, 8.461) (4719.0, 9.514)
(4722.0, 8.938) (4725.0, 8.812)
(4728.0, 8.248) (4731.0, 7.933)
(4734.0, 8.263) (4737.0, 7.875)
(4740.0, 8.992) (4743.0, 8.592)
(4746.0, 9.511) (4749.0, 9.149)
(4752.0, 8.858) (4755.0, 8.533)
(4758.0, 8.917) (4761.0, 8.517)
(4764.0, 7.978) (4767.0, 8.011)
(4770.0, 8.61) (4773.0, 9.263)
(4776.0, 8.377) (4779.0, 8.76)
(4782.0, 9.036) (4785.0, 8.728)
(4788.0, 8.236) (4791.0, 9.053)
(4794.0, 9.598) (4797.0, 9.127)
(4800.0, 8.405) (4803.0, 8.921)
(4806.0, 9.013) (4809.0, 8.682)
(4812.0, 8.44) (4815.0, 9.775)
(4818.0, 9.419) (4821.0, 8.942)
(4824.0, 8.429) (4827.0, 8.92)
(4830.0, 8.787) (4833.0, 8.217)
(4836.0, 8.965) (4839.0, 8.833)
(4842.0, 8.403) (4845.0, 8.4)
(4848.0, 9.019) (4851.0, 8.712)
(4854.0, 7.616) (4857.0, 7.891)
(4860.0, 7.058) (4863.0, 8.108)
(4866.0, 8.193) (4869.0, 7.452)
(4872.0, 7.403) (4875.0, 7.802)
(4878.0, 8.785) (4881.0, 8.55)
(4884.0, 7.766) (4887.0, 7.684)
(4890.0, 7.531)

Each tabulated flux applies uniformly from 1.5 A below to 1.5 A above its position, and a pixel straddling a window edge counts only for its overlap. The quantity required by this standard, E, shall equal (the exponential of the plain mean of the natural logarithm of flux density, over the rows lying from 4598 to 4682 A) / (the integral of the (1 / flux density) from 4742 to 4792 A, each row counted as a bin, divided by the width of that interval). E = 74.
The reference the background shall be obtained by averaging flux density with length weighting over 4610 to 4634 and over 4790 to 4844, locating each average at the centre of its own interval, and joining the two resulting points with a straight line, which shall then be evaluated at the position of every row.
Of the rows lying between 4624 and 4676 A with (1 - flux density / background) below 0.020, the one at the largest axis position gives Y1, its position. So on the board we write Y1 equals 4674.0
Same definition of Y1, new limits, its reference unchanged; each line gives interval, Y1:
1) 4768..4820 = 4818.0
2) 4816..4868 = 4848.0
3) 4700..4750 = 4749.0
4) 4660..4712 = 4695.0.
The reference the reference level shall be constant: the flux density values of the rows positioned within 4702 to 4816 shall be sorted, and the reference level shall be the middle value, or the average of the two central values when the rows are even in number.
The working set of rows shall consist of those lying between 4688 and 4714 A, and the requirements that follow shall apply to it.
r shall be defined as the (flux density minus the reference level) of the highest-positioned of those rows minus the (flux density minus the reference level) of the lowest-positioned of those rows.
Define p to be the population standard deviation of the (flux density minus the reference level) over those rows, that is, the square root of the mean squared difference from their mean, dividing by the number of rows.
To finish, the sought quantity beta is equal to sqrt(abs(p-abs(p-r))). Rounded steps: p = 0.51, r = 0.5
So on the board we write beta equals 0.69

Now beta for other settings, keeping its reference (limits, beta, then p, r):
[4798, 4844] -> 0.04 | 0.40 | 0.0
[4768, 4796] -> 0.42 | 0.41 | 1.0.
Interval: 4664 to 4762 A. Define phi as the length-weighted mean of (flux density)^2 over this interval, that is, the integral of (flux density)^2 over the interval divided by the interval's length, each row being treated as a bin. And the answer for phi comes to 72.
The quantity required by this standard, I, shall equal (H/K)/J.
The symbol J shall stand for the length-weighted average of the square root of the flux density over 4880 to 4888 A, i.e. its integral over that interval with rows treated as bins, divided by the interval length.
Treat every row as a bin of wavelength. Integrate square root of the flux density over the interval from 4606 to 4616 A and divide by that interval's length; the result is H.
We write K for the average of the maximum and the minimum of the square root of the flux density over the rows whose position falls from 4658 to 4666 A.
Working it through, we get 0.356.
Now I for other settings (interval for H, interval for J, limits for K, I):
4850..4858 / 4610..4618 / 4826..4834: 0.325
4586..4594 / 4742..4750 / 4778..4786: 0.323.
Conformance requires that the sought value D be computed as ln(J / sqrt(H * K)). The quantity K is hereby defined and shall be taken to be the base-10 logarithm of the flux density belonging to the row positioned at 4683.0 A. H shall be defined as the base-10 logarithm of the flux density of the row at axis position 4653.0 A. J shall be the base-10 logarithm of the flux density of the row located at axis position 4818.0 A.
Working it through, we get 0.03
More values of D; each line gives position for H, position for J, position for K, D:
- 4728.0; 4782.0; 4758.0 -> 0.02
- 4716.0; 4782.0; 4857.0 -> 0.05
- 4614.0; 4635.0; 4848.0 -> -0.05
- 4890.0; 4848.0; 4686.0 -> 0.04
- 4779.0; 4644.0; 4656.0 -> 0.04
